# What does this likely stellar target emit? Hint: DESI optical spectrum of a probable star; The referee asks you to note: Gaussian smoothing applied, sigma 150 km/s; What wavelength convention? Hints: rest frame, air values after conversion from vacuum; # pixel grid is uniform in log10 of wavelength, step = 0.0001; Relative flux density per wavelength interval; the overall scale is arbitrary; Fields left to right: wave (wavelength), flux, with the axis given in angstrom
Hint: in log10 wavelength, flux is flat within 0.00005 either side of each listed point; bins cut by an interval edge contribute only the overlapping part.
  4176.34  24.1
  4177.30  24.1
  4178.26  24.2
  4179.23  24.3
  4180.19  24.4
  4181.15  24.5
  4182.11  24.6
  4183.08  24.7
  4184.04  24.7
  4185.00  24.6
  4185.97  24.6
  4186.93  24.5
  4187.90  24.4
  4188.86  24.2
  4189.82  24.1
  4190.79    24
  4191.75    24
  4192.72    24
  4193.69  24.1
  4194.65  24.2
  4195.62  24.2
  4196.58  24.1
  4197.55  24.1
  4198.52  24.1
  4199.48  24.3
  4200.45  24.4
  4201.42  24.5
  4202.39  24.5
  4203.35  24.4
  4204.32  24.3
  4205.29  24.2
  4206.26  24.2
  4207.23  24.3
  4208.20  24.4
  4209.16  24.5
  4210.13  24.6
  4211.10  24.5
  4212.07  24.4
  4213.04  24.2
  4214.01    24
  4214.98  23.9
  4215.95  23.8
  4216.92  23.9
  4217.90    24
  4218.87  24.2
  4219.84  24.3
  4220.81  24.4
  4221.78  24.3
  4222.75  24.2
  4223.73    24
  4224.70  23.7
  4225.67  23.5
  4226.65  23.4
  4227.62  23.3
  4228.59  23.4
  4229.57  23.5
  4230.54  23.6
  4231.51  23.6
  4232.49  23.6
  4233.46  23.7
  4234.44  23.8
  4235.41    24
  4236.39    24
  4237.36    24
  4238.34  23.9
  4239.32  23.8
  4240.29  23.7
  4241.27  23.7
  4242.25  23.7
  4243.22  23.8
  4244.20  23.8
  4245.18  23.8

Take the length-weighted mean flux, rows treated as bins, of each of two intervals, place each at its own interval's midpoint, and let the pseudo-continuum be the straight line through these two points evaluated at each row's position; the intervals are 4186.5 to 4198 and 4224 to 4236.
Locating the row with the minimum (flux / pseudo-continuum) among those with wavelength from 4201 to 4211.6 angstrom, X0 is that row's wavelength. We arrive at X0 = 4205.29 angstrom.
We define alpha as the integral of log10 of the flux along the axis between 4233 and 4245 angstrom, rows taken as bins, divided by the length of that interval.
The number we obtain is 1.38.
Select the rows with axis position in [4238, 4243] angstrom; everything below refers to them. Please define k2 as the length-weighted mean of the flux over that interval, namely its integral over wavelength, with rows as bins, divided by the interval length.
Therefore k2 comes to 23.8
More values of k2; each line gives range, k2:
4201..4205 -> 24.4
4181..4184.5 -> 24.6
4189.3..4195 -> 24.1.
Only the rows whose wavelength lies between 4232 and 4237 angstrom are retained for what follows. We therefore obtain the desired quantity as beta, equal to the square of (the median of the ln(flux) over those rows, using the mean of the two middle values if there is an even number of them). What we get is 10.05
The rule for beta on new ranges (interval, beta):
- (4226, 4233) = 9.97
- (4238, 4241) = 10.05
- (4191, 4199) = 10.13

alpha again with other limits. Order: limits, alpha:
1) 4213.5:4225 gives 1.38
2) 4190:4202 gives 1.38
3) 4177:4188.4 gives 1.39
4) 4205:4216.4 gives 1.39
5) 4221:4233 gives 1.37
